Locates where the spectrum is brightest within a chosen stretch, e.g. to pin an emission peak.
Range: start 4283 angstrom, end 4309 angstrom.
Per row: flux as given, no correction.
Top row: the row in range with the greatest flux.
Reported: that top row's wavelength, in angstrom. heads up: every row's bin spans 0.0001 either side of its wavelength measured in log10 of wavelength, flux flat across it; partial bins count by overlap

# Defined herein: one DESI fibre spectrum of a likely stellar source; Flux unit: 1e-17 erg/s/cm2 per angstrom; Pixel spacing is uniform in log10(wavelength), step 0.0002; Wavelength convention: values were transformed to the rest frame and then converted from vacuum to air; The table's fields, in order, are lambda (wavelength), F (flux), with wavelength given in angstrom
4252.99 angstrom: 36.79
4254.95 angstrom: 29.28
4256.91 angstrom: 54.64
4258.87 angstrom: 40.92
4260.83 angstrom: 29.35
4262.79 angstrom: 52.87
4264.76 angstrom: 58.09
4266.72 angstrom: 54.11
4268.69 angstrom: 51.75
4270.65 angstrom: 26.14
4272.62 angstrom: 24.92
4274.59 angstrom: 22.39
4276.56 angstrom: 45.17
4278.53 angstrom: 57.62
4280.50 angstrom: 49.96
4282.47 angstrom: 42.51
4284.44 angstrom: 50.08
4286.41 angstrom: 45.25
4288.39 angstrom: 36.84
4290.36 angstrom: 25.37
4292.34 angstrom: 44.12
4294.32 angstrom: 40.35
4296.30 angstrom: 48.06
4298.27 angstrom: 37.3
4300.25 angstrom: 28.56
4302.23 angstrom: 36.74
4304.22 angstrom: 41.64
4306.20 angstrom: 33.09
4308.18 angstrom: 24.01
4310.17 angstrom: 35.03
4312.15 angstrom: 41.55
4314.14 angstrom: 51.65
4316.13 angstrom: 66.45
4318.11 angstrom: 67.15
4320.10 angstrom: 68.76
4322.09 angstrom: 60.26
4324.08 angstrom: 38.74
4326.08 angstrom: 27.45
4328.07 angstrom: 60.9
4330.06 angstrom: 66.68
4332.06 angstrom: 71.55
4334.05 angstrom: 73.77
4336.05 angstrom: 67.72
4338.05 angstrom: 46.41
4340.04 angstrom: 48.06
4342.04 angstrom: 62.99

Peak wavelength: 4284.44 angstrom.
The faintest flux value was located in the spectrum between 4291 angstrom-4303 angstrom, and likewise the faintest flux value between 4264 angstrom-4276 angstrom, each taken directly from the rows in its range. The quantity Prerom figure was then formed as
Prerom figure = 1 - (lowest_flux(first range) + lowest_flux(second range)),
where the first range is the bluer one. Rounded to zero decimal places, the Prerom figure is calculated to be -50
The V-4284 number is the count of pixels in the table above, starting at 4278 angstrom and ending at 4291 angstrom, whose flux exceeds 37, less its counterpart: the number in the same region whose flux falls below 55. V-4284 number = -1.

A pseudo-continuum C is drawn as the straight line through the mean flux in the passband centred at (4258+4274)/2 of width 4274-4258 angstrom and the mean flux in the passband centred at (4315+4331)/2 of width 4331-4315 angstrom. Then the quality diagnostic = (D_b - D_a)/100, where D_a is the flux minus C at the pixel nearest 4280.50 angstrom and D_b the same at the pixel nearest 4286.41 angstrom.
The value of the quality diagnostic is -0.06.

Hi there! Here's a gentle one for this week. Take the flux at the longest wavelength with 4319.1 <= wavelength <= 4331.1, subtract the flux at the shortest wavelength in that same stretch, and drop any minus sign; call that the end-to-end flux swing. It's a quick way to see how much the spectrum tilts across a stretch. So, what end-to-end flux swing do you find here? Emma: 2.1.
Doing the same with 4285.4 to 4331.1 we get 21.4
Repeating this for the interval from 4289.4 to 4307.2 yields 7.7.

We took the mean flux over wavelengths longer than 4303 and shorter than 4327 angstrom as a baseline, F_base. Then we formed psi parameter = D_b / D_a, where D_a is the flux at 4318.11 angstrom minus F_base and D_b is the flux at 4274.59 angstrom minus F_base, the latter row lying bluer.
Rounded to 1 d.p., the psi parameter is -1.1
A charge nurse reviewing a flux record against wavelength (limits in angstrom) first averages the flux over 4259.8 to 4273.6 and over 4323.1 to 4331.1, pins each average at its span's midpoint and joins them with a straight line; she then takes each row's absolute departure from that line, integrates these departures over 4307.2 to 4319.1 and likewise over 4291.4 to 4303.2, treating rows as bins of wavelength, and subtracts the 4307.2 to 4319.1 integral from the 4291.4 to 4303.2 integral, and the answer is -79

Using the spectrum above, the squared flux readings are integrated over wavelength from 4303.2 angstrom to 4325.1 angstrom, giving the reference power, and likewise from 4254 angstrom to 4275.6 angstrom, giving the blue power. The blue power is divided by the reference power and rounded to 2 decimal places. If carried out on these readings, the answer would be 0.71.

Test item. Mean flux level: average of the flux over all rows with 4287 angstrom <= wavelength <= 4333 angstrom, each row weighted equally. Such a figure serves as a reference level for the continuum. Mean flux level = 46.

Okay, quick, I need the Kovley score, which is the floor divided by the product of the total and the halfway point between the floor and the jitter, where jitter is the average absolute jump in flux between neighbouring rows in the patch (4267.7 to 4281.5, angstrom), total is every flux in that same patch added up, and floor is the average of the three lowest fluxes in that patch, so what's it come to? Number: 0.0048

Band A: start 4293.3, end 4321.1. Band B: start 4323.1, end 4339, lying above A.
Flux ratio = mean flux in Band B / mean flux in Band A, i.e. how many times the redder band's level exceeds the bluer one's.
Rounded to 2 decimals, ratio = 1.28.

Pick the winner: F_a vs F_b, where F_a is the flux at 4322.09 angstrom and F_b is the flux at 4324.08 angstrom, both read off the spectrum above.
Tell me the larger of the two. 60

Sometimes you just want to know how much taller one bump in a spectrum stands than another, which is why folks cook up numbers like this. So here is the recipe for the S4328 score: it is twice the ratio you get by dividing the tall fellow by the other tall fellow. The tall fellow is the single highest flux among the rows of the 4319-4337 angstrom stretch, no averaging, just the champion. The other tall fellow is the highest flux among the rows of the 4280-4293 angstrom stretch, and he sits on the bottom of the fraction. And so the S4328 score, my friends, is 2.9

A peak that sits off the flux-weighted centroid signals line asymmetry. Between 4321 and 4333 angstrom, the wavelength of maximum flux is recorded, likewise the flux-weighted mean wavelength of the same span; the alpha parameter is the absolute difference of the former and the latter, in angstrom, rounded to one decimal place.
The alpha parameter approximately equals 4.5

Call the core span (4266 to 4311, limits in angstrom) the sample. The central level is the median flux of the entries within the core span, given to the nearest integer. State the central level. 40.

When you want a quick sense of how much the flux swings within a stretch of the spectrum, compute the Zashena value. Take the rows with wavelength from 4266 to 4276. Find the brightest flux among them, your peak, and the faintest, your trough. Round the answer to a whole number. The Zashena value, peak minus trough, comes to 32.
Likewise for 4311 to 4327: 41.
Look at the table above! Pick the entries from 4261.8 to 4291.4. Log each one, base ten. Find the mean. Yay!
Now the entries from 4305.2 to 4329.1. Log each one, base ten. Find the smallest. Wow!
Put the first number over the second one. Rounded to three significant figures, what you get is 1.17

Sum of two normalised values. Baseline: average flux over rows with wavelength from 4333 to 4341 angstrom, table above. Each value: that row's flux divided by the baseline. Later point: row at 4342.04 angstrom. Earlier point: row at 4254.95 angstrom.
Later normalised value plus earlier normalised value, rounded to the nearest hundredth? 1.56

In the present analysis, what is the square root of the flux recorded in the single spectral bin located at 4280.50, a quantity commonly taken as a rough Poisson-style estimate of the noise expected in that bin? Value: 7.1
